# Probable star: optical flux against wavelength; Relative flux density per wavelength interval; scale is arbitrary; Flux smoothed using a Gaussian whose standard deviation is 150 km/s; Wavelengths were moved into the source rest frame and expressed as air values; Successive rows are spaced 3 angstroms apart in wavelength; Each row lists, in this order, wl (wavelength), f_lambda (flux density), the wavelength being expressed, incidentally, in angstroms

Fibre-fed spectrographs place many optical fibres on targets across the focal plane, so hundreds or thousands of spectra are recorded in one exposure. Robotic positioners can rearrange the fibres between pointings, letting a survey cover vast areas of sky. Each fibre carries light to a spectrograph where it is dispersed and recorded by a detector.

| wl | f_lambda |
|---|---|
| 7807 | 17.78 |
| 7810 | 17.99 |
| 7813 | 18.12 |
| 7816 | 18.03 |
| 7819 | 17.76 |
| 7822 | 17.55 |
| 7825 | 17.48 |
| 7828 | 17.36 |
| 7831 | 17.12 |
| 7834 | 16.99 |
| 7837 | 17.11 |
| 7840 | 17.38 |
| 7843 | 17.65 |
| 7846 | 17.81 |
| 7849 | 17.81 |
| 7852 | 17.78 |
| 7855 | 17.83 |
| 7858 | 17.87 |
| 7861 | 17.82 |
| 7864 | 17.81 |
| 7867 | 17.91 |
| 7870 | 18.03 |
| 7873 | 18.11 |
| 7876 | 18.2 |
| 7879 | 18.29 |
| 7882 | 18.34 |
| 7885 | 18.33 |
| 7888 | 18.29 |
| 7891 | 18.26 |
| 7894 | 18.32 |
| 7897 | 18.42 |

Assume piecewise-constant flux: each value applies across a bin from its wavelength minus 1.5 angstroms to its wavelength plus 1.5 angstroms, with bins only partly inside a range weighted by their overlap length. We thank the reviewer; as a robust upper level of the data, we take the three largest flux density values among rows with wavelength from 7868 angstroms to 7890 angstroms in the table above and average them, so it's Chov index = 18.3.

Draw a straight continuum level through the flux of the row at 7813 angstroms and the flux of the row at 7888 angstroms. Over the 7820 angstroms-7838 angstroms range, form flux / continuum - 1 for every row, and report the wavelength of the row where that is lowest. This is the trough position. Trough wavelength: 7834 angstroms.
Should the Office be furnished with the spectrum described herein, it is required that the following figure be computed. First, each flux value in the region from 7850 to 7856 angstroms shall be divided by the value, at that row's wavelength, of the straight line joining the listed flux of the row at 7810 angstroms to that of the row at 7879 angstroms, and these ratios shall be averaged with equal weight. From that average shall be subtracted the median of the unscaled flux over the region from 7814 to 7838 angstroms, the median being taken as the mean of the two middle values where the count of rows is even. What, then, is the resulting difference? -16.44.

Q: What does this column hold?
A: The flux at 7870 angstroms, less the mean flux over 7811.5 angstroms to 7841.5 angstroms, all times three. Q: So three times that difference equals 1.62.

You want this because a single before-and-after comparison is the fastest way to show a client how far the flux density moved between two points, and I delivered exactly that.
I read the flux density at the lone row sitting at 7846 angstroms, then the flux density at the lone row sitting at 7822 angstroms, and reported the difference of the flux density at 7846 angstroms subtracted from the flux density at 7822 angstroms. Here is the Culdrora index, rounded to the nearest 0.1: -0.3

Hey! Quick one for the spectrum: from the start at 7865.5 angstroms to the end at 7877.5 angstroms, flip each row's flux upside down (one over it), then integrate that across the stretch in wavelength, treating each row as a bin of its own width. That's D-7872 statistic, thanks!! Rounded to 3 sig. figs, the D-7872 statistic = 0.664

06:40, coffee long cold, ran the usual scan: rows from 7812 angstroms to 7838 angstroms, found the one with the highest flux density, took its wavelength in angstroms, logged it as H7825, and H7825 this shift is 7813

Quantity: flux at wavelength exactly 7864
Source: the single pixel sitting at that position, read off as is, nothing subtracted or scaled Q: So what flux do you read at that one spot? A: 17.81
